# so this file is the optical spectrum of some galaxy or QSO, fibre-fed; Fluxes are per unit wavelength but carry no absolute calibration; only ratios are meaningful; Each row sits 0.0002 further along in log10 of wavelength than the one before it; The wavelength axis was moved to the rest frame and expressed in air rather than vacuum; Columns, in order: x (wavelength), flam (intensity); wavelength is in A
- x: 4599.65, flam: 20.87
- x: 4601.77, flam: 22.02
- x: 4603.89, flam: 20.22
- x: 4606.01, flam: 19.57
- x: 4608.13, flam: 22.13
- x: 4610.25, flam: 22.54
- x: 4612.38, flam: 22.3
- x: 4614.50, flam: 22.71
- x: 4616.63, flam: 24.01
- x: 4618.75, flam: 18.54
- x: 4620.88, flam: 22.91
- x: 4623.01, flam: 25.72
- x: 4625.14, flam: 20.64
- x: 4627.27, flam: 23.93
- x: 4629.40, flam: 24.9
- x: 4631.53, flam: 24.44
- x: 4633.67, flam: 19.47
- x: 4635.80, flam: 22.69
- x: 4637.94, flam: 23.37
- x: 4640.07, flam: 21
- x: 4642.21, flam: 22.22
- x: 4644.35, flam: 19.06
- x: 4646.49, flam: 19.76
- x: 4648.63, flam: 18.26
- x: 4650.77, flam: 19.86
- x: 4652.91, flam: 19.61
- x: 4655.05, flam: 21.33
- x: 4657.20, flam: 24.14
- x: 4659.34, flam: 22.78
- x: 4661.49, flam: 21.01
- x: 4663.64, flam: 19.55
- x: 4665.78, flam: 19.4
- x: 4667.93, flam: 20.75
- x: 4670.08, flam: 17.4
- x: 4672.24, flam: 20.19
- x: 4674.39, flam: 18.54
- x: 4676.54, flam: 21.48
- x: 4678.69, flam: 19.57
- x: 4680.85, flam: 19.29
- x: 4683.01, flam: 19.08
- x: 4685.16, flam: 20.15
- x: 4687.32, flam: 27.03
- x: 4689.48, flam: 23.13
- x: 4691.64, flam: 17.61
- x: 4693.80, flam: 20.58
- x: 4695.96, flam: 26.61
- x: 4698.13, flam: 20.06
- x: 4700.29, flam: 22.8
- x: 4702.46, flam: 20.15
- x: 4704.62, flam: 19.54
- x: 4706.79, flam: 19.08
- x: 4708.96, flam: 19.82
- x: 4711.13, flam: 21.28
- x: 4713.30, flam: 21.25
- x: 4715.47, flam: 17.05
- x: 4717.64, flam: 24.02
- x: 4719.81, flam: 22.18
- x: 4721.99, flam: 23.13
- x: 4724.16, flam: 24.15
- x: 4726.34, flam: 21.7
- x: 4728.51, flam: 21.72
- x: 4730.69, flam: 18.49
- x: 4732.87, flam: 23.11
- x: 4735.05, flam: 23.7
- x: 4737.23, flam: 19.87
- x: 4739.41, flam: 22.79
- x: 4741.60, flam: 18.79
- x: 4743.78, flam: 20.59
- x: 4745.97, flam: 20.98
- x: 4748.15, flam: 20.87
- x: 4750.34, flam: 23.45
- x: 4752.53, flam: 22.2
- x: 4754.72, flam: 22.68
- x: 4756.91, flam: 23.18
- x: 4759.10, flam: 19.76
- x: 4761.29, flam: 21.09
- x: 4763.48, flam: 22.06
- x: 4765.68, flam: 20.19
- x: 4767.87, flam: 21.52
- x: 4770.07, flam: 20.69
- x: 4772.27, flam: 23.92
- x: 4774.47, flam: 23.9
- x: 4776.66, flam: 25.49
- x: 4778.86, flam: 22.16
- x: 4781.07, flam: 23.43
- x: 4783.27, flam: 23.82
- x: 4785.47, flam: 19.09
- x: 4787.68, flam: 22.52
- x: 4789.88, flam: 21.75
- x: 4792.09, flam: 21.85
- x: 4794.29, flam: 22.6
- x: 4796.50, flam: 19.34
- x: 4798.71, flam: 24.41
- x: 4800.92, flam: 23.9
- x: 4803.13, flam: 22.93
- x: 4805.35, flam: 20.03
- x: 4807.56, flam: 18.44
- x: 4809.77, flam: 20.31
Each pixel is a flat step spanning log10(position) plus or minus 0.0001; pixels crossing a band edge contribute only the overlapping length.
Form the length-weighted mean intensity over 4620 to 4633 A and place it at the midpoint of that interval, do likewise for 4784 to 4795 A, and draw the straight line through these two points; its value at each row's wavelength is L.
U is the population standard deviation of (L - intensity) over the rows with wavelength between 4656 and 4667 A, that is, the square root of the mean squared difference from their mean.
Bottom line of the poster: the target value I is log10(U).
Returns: 0.26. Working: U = 1.8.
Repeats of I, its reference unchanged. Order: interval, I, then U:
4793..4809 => 0.34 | 2.2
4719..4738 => 0.23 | 1.7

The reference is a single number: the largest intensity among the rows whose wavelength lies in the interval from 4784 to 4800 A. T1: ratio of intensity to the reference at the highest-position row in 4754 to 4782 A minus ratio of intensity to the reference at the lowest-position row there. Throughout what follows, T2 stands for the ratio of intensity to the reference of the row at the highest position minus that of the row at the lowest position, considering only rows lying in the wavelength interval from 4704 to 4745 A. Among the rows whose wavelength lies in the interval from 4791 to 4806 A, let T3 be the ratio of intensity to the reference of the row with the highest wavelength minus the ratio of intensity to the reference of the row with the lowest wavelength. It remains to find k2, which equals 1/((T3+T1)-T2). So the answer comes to -12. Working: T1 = 0.03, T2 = 0.043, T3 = -0.07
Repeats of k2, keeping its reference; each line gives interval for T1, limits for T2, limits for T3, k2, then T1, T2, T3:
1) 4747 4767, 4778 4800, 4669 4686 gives -136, -0.03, 0.092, 0.11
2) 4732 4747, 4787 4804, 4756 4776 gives -13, -0.09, 0.017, 0.03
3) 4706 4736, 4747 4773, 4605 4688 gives 3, 0.19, 0.125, 0.31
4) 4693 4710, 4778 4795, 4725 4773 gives 24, -0.03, 0.018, 0.09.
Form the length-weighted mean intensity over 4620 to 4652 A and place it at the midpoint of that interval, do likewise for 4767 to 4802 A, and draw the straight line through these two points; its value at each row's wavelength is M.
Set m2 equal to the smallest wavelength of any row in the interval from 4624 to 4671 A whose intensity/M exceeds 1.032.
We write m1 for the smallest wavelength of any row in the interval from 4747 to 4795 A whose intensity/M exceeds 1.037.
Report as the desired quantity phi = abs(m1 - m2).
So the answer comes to 123.1 A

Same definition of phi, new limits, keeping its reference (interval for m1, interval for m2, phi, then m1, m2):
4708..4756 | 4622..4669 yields 94.6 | 4717.64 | 4623.01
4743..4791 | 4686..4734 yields 63.0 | 4750.34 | 4687.32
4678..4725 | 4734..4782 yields 47.7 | 4687.32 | 4735.05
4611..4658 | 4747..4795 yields 135.8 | 4614.50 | 4750.34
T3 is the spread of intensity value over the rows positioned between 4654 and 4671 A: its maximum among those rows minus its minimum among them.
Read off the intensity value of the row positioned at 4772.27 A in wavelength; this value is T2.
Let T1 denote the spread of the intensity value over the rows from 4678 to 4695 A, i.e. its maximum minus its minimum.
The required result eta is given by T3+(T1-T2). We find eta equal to -7.8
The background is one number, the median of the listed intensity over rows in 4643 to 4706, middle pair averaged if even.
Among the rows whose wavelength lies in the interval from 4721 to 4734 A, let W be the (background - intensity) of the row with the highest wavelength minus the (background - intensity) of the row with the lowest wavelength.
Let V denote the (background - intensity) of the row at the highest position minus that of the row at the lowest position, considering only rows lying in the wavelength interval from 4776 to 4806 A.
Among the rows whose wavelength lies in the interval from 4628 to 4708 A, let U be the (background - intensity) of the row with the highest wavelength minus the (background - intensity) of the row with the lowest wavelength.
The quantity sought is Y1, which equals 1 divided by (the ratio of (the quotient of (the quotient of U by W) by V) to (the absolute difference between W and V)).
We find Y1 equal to 0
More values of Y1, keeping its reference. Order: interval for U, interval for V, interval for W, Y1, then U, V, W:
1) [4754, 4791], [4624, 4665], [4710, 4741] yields -5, 0.9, 1.1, -1.5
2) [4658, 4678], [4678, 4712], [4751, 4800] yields 1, 1.3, -1.7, -2.2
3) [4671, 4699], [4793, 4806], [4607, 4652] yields 13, 0.1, 2.6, 2.3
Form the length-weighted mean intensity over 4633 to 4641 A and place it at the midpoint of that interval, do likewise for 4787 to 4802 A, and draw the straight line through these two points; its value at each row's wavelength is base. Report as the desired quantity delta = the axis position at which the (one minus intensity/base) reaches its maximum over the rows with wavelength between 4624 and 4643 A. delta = 4633.67 A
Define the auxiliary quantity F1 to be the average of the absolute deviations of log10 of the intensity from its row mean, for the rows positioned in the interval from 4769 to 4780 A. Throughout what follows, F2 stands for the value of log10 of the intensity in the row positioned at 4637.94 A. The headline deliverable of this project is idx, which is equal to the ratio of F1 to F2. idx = 0.020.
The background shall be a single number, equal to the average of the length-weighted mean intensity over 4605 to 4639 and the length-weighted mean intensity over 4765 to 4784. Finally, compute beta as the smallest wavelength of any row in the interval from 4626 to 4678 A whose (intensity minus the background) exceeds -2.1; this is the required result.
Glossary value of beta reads 4627.27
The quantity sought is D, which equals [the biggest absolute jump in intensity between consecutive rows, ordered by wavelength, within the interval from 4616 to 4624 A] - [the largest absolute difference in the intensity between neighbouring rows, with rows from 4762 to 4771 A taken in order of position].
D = 3.60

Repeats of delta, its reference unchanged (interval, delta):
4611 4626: 4618.75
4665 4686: 4670.08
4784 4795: 4785.47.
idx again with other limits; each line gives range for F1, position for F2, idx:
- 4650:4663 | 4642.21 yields 0.020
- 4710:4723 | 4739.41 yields 0.025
